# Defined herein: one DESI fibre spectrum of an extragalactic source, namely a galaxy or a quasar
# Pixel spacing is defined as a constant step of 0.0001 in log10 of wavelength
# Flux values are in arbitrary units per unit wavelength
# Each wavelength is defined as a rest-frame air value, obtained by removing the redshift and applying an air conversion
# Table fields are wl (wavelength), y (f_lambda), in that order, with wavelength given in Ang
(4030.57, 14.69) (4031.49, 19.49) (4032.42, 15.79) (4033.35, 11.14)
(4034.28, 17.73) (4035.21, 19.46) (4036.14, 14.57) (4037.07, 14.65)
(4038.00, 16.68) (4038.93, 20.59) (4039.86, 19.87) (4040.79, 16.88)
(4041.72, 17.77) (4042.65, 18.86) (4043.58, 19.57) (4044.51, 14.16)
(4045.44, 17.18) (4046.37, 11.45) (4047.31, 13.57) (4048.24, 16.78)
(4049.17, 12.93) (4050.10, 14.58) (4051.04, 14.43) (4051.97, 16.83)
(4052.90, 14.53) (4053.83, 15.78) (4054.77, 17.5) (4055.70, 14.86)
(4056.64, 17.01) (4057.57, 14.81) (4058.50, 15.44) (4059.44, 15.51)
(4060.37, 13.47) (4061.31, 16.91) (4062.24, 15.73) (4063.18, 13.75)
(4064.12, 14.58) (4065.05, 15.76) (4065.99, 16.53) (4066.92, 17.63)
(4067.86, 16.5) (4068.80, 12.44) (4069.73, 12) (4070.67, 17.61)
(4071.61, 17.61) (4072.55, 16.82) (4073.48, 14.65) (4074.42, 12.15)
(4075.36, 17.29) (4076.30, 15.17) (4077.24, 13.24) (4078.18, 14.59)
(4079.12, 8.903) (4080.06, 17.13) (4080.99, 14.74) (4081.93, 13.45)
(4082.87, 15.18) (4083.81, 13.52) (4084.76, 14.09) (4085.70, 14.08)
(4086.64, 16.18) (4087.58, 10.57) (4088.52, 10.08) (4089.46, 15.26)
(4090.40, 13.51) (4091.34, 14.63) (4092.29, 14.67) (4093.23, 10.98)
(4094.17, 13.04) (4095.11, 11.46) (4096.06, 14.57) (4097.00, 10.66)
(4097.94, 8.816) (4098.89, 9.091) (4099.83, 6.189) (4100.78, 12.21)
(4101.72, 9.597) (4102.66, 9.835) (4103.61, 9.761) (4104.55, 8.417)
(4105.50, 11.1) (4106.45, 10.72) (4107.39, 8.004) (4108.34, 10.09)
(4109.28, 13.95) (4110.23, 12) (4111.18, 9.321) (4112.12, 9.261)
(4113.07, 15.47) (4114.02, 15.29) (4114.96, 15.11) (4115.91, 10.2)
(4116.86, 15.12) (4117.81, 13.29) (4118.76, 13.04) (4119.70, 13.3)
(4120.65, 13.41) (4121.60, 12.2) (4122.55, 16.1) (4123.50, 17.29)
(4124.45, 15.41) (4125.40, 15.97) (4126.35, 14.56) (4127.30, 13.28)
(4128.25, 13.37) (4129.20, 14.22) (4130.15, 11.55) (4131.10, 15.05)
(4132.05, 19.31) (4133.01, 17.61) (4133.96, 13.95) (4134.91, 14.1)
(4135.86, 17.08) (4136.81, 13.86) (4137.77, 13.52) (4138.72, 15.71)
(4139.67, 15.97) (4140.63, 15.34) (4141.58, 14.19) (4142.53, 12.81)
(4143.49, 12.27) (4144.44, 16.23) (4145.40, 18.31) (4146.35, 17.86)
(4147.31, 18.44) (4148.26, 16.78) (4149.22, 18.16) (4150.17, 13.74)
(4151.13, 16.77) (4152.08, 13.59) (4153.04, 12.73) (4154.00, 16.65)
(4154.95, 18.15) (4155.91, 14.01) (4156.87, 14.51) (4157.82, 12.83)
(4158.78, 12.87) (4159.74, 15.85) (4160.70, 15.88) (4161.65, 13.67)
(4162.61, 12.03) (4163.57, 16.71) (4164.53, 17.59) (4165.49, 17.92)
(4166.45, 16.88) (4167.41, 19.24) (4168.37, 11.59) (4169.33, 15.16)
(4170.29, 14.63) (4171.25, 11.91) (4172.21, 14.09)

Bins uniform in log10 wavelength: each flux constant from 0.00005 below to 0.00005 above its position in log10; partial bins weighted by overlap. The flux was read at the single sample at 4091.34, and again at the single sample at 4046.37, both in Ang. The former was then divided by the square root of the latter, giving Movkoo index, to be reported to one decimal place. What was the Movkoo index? 4.3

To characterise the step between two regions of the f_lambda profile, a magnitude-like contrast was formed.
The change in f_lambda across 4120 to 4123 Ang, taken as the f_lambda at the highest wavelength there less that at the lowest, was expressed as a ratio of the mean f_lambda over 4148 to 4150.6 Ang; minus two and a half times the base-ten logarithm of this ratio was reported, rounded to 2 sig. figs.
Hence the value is 2.0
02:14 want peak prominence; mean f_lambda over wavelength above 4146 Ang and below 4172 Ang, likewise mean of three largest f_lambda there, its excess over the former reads 3.2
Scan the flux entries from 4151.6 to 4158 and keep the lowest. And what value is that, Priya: 12.73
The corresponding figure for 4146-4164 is 12.03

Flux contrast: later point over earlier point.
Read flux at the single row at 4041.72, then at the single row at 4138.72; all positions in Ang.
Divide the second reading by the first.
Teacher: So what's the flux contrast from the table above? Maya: 0.9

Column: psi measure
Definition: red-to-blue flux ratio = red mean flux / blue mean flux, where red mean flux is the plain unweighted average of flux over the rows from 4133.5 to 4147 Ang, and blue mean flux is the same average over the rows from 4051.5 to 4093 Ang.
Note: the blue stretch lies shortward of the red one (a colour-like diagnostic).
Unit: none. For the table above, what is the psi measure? 1.02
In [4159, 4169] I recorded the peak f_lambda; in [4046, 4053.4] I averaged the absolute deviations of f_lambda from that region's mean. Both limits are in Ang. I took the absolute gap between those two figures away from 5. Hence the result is -12.9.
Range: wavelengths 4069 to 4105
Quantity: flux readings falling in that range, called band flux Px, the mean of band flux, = 12.9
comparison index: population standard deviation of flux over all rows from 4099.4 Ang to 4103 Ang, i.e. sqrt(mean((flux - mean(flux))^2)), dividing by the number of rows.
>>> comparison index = 2.1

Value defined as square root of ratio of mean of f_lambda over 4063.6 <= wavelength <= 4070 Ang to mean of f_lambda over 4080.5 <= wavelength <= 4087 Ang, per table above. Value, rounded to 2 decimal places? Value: 1.02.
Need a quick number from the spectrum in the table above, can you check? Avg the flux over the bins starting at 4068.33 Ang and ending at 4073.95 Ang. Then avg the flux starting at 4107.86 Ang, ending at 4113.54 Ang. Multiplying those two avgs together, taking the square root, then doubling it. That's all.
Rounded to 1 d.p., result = 26.6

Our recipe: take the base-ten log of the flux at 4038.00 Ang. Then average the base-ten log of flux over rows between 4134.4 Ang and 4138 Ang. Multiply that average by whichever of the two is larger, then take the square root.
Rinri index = 1.193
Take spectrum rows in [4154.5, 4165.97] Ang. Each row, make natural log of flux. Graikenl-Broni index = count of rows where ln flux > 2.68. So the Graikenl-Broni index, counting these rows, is 6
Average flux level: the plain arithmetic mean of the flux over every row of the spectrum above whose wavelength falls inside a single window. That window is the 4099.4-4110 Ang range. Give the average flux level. 10.0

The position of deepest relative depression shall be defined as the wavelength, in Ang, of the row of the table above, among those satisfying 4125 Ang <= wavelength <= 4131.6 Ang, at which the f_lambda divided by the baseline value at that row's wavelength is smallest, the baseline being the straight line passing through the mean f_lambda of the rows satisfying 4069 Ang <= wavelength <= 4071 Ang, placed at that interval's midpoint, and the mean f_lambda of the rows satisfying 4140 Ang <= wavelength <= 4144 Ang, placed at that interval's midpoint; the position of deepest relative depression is 4130.15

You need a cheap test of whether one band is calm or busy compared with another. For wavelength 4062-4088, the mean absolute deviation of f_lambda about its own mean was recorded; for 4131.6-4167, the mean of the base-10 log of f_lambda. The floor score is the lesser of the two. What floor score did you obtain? 1.19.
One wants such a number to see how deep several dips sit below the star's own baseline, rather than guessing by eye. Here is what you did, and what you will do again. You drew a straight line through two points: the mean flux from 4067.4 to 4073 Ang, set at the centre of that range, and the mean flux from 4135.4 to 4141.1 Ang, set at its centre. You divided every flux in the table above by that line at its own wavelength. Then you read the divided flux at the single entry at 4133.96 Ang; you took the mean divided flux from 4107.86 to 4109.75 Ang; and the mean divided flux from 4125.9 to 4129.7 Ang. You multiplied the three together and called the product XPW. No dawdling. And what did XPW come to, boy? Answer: 0.65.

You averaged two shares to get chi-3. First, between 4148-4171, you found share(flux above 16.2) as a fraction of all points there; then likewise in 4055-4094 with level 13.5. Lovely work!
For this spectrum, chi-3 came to 0.59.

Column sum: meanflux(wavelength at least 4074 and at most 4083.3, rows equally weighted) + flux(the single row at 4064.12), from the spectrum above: 28.8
